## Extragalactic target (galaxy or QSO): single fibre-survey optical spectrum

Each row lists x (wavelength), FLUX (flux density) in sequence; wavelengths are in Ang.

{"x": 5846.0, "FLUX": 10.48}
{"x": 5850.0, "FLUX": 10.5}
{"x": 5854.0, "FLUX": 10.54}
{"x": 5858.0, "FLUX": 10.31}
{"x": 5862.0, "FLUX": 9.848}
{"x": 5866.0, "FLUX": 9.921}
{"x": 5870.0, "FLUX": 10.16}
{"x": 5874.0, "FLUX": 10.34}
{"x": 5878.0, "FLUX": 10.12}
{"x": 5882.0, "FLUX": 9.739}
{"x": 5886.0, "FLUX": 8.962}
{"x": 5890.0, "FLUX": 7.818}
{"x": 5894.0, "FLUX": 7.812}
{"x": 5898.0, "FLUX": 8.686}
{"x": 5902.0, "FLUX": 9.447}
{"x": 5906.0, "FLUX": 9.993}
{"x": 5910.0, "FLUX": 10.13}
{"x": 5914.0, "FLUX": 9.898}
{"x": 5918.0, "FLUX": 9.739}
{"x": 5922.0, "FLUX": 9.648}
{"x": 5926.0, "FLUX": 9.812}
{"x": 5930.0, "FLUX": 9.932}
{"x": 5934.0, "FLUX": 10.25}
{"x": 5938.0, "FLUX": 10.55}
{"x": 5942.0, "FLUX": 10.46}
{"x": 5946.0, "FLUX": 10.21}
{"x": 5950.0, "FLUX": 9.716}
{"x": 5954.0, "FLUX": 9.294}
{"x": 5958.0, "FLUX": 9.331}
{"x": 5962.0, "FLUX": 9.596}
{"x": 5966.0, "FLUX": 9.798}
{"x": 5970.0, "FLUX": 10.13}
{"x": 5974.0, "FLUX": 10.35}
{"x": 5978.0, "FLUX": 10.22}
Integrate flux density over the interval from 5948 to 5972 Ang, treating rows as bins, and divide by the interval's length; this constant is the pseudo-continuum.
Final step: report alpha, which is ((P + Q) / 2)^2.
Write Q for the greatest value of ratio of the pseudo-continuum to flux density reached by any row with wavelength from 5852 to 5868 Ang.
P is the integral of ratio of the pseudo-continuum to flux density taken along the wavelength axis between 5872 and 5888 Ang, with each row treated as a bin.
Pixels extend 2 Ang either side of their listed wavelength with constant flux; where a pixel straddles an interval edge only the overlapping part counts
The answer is 70.5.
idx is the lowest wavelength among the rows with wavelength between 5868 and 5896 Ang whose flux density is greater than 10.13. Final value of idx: 5870.0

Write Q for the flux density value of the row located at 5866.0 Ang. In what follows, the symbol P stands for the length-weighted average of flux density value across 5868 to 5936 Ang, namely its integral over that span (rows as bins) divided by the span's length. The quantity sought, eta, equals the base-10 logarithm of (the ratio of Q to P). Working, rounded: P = 9.56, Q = 9.921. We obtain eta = 0.02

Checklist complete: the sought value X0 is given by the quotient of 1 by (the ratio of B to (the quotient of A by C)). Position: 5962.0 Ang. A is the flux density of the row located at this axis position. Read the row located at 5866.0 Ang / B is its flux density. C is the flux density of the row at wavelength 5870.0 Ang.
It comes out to 0.095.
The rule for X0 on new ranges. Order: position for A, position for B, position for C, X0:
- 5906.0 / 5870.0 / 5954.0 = 0.106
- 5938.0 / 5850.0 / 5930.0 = 0.101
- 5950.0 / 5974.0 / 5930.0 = 0.095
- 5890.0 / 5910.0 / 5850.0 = 0.074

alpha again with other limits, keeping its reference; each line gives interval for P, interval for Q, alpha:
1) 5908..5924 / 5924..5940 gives 69.3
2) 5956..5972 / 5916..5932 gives 71.4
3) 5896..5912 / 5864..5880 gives 73.7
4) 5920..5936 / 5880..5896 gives 70.7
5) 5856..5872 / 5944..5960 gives 67.1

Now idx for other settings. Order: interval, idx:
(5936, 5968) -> 5938.0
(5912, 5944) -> 5934.0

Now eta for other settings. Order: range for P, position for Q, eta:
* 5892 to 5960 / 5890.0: -0.09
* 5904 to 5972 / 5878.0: 0.01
